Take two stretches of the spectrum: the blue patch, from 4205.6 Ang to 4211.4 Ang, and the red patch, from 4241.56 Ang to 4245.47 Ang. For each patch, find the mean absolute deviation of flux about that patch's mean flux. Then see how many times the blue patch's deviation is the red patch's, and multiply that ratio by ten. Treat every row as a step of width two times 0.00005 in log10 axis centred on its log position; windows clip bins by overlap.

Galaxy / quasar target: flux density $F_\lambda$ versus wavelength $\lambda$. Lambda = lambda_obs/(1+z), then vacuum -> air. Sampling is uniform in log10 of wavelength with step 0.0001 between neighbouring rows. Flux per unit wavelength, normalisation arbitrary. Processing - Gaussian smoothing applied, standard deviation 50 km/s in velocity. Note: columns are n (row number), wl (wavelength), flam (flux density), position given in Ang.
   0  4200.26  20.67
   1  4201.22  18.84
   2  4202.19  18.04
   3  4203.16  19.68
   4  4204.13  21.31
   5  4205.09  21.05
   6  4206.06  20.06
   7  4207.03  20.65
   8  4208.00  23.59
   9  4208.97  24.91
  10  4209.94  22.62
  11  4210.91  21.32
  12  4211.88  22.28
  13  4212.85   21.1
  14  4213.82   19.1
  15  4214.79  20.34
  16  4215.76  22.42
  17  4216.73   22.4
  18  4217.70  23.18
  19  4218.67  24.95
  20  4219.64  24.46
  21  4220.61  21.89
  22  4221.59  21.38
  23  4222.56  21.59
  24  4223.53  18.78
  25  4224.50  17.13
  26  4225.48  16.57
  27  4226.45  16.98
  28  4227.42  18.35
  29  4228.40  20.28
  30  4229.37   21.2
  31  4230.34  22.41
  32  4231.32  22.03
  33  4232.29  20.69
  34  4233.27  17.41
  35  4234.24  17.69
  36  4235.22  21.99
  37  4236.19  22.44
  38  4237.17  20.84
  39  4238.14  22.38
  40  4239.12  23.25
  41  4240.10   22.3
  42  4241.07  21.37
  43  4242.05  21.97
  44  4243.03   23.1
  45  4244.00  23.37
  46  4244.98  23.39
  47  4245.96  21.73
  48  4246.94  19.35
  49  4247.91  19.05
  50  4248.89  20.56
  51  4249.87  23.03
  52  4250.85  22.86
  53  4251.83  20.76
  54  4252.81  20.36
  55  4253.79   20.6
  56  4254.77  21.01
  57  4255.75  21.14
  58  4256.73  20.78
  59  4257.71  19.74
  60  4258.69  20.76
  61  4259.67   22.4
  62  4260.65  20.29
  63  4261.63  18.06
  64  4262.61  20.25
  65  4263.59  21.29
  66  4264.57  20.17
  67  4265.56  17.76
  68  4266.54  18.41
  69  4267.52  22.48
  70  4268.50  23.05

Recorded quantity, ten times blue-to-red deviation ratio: 31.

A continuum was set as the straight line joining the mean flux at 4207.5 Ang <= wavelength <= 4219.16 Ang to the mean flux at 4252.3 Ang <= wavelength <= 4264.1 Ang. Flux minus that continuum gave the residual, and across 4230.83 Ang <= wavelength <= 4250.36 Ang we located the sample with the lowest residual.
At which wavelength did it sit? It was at 4233.27 Ang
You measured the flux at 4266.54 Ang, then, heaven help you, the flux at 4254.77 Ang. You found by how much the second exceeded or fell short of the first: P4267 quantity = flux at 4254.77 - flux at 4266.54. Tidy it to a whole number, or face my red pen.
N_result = 3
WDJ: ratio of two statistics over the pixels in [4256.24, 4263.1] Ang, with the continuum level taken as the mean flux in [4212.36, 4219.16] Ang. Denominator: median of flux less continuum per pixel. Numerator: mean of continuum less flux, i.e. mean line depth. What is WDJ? -1.0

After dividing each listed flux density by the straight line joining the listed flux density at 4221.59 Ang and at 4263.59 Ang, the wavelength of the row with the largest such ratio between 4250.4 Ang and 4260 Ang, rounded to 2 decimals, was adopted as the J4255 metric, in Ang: 4250.85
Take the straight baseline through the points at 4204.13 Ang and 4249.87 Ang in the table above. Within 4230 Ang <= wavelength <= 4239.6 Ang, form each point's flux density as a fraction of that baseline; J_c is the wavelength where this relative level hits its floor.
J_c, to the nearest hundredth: 4233.27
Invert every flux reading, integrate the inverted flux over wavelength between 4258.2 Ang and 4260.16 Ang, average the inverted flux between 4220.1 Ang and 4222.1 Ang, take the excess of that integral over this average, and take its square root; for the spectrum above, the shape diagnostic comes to 0.212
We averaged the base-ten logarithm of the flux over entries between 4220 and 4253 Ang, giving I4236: 1.317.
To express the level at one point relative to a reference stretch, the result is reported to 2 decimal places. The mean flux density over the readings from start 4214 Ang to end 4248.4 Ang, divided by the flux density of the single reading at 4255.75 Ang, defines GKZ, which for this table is 1.00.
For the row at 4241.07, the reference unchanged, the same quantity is 0.99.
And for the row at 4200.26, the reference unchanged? 1.02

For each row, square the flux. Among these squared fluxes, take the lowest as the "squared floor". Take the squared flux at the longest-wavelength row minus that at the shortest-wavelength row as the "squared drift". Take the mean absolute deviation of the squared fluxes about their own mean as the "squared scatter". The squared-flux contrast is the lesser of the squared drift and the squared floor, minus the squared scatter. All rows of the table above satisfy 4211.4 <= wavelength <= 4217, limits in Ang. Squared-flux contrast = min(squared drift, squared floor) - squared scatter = -41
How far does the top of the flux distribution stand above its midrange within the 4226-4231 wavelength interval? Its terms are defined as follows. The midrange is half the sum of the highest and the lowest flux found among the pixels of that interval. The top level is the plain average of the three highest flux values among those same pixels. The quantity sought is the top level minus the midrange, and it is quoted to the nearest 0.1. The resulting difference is 1.6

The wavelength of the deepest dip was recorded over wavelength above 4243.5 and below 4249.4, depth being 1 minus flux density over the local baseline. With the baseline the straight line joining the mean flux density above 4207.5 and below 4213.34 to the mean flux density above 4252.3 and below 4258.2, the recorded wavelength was 4247.91 Ang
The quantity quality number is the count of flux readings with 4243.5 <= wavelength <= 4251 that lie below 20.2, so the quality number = 2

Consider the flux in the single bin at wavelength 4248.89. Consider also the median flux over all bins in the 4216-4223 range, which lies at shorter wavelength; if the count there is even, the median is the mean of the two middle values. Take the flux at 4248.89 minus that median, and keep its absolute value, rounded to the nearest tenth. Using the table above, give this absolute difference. 1.8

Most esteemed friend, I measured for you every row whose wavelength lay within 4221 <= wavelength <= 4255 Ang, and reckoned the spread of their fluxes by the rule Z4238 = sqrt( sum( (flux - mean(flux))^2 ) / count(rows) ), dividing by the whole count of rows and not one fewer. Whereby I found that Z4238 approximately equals 1.95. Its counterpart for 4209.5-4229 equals 2.33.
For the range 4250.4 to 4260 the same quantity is 0.88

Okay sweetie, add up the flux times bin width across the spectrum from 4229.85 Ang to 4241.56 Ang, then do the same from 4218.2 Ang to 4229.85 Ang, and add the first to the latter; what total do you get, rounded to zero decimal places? 485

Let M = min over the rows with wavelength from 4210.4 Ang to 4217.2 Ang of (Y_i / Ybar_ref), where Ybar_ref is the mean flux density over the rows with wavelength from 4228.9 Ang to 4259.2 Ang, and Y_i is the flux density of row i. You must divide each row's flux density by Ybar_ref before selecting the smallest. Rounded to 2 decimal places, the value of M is 0.90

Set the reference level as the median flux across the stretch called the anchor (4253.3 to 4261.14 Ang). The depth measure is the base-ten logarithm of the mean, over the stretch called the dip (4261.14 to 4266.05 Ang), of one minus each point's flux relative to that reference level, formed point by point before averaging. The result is -1.2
